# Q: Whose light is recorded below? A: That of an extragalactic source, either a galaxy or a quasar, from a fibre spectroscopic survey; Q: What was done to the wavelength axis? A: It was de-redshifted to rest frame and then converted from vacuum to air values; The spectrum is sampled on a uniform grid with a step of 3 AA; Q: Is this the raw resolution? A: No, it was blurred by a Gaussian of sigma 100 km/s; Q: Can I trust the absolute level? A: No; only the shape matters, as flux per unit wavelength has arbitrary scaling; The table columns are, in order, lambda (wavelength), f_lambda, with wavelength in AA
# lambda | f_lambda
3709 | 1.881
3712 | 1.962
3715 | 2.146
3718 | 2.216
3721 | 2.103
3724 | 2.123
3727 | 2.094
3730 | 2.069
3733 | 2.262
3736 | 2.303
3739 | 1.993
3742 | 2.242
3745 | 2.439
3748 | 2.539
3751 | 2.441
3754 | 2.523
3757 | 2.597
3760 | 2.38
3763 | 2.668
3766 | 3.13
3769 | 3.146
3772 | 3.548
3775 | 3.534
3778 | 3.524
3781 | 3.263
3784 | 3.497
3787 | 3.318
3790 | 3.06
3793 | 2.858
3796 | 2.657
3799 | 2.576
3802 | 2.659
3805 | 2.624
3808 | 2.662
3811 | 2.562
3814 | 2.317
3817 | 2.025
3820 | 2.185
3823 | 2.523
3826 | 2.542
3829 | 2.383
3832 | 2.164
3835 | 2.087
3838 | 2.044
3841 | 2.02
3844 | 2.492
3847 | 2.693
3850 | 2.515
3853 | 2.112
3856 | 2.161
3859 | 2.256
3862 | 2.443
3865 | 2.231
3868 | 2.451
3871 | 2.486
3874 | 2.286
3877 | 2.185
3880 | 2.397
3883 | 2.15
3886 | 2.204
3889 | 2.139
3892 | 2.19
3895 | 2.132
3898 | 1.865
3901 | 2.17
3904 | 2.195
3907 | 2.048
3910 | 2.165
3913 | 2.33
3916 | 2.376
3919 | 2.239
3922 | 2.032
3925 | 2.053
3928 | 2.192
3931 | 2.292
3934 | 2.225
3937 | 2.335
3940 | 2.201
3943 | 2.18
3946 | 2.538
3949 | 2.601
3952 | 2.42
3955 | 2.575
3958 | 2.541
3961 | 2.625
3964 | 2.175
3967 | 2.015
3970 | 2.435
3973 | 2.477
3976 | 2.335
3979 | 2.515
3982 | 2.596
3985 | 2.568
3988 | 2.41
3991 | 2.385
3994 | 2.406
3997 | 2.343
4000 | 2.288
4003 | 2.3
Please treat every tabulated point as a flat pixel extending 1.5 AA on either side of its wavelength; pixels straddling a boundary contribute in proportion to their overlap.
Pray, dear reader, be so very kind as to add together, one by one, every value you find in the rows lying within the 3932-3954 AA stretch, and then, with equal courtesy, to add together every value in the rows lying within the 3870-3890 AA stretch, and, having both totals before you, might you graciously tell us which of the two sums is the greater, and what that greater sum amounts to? 16.5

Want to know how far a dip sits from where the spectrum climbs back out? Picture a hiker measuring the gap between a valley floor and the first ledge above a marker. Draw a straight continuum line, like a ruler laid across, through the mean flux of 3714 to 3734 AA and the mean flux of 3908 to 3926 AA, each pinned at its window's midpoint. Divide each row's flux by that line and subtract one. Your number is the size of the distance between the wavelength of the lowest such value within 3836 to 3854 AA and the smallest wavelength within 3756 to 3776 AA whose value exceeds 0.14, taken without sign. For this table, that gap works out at 84 AA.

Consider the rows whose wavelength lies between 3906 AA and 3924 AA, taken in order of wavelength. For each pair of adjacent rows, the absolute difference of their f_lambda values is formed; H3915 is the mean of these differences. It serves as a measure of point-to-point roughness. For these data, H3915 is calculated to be 0.13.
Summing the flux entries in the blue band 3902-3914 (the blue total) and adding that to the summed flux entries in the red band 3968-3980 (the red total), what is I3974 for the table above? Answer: 18.5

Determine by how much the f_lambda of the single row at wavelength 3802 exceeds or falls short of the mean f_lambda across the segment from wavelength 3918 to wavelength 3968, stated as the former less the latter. 0.35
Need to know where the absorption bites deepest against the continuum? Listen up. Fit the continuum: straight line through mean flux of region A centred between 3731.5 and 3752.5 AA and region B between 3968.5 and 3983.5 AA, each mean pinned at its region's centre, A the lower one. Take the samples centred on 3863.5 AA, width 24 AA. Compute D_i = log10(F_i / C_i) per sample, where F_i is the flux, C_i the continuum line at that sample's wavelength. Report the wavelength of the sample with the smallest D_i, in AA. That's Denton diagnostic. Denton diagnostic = 3853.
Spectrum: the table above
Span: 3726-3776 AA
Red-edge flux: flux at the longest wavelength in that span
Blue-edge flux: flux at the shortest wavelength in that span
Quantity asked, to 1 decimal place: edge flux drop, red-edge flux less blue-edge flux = 1.4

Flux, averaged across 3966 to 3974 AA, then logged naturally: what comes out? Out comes 0.84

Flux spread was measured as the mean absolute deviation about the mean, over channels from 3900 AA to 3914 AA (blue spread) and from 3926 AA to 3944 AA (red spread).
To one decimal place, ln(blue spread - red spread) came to -4.3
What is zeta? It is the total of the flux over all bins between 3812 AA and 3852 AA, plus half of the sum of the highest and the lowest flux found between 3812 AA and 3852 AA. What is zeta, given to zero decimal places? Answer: 32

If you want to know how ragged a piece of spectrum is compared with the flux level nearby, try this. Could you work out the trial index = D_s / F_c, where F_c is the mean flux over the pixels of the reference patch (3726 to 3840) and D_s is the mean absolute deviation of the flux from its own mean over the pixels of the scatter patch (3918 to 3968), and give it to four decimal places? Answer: 0.0664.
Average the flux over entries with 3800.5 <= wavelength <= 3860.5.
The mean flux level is 2.35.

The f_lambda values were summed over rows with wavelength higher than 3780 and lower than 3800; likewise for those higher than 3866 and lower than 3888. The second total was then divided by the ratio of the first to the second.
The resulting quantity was 12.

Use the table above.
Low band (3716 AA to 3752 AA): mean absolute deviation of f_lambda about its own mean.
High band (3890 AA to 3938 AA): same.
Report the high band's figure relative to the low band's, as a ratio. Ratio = 0.7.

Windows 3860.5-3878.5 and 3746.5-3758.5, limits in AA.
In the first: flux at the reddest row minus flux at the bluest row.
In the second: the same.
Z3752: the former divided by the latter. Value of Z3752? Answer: -4.4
